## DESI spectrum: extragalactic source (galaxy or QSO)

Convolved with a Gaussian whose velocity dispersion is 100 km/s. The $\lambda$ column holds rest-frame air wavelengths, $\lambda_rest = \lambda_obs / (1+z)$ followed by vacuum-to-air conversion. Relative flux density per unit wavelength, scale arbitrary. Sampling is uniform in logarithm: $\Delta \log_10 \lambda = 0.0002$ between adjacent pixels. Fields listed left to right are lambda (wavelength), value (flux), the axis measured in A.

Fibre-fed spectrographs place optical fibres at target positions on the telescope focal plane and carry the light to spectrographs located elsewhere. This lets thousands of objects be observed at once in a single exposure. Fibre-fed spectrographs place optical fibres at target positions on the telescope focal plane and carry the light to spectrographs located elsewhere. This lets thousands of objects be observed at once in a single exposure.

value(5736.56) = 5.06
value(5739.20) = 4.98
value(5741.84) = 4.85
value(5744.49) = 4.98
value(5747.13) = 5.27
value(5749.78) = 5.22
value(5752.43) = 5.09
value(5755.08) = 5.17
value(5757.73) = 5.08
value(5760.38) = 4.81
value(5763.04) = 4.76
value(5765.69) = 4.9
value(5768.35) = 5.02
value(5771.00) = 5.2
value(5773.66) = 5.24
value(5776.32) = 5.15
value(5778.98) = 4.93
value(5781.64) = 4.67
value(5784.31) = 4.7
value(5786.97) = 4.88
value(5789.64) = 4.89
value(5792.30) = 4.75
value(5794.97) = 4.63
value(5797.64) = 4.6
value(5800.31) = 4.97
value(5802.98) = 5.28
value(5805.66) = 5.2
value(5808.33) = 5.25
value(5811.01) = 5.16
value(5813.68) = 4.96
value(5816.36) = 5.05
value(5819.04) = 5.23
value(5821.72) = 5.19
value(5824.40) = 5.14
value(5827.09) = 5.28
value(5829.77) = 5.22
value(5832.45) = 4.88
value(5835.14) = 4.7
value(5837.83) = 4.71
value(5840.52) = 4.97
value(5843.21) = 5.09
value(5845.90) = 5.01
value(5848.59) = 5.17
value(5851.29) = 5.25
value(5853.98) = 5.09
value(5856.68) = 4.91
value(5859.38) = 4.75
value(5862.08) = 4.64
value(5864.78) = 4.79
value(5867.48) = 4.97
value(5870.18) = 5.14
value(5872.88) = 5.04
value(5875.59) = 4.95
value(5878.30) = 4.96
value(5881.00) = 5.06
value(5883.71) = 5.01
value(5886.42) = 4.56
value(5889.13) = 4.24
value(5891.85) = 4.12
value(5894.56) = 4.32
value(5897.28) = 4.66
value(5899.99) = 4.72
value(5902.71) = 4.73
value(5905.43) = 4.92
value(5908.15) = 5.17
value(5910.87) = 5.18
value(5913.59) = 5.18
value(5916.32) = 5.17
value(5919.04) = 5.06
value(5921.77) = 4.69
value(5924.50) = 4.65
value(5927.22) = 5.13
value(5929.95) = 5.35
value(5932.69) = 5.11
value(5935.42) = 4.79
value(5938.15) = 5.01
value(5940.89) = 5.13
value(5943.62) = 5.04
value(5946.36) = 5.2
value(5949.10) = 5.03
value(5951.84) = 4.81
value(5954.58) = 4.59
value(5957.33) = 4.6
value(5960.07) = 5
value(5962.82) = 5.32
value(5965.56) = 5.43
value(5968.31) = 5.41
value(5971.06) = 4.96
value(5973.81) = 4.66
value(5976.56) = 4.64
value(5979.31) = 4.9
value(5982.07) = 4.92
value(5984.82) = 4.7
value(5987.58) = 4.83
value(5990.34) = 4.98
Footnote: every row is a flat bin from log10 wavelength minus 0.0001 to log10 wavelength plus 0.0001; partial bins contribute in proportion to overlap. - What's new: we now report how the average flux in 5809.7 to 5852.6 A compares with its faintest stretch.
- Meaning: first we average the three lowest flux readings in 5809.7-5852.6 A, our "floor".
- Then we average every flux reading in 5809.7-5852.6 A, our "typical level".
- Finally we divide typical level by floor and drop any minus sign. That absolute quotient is 1.06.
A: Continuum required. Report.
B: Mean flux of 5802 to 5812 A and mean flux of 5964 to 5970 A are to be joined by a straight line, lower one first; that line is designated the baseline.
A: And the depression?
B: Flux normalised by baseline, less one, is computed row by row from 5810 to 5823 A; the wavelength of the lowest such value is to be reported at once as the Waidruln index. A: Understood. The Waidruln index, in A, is 5813.68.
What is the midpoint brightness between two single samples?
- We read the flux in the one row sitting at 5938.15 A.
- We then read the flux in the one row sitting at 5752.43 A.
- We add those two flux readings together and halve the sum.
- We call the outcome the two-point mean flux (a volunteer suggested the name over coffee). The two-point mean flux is 5.05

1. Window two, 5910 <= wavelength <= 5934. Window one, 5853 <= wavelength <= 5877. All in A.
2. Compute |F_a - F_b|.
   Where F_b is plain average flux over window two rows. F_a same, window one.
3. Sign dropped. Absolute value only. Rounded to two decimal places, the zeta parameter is 0.14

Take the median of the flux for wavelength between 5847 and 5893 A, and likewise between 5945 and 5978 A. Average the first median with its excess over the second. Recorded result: 2.47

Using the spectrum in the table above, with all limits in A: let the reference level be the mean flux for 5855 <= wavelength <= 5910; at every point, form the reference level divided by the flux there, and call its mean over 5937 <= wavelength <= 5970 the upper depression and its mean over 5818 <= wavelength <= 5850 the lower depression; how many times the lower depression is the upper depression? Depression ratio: 1.00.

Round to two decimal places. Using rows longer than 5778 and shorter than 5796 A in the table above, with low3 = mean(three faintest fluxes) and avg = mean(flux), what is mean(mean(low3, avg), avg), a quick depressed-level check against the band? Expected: 4.75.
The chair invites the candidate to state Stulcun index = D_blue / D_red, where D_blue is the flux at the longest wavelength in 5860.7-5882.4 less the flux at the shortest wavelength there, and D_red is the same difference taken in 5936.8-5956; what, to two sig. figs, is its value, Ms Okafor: -1.0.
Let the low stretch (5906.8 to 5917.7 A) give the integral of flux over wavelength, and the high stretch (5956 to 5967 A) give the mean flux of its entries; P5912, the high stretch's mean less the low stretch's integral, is -51.3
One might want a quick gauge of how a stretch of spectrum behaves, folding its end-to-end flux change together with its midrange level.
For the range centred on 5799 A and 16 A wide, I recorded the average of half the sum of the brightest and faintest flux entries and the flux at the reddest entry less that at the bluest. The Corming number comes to 2.7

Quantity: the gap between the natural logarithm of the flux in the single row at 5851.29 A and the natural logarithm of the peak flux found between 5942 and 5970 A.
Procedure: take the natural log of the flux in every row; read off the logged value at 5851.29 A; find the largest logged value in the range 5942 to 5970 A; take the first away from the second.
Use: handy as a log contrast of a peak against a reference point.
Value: 0.034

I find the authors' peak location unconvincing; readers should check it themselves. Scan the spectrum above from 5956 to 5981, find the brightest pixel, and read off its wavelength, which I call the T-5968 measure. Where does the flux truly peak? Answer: 5965.56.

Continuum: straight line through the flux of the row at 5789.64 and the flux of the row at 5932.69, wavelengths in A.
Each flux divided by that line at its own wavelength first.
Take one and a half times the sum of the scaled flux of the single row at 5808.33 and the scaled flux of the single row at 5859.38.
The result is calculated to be 3.03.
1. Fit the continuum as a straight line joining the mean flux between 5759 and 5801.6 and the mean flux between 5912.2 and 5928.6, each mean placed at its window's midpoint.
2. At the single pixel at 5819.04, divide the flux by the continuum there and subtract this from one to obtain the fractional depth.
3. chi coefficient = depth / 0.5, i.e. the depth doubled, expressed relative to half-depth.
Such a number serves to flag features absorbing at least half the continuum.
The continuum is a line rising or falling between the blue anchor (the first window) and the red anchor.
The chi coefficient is -0.13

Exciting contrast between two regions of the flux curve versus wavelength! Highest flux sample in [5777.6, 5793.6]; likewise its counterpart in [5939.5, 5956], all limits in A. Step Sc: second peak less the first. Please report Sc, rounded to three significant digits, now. 0.270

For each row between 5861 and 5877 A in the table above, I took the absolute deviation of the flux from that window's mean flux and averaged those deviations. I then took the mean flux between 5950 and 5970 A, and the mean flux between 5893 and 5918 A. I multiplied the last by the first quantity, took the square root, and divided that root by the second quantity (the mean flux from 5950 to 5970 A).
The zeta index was 0.163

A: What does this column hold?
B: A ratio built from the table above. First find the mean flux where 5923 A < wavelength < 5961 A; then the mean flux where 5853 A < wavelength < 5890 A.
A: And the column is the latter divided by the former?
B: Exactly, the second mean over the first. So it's 0.98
